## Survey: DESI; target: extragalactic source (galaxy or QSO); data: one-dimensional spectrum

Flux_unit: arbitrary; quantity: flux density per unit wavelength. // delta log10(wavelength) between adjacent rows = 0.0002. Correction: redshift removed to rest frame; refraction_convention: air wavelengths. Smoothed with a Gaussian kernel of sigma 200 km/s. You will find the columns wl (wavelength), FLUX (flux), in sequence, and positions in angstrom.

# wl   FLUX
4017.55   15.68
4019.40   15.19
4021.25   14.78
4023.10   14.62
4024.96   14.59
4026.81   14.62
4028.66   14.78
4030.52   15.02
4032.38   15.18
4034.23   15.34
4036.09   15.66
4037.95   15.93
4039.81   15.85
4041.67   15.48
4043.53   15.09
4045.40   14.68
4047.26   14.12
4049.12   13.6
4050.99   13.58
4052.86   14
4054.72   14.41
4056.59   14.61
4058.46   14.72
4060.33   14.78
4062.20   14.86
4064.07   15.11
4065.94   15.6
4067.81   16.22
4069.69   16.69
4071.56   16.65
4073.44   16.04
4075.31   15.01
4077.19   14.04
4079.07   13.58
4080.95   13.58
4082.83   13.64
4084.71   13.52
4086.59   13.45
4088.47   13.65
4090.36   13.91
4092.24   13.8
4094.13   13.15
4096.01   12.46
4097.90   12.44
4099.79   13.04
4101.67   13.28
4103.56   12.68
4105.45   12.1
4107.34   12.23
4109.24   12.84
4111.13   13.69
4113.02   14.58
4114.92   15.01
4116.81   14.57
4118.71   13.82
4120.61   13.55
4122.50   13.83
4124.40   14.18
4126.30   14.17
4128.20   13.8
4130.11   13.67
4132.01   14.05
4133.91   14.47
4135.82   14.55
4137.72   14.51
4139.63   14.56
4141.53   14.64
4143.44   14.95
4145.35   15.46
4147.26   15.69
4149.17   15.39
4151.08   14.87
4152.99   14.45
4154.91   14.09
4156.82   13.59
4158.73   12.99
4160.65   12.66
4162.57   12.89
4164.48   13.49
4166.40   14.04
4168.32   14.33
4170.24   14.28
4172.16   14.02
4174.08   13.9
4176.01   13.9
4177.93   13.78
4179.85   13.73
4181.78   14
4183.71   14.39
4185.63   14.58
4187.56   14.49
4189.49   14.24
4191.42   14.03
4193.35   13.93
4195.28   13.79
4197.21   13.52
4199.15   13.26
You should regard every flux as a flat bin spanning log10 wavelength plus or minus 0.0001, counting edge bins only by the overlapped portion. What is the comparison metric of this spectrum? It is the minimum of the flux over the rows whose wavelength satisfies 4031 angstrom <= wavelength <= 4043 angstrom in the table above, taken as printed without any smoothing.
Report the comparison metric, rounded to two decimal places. 15.18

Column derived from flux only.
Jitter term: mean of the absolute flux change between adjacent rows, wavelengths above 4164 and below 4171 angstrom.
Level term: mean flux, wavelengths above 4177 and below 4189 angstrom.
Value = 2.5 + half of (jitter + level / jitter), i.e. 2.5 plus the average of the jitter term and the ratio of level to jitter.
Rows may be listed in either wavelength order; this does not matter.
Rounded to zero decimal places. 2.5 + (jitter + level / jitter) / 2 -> 27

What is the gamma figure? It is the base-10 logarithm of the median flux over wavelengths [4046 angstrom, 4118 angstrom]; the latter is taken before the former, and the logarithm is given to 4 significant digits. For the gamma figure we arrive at 1.142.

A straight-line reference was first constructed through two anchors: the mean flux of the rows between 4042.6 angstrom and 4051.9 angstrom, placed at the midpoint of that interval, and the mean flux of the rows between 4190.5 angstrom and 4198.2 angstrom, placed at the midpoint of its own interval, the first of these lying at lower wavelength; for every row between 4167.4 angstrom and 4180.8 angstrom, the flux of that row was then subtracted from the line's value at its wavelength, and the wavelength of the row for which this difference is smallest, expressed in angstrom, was 4168.32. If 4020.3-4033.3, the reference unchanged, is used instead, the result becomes 4032.38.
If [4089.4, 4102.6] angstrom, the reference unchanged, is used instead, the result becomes 4090.36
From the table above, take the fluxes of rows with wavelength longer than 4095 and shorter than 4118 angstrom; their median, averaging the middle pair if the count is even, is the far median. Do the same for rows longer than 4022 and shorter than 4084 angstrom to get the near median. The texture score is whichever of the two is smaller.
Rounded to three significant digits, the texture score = 12.9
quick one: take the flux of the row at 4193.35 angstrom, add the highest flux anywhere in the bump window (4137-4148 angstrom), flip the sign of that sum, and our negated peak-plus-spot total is -29.6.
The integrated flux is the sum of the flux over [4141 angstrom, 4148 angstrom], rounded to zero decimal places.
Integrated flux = 61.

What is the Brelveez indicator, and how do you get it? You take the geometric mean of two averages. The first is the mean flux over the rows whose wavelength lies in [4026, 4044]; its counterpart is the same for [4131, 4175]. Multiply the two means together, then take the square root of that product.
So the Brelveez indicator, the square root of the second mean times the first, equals 14.8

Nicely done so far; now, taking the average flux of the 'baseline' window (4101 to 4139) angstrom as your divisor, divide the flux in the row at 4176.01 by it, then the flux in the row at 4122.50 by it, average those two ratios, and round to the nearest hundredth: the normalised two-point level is 1.01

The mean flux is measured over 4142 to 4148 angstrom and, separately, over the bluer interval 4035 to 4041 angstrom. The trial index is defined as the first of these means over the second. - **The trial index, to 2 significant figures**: 0.97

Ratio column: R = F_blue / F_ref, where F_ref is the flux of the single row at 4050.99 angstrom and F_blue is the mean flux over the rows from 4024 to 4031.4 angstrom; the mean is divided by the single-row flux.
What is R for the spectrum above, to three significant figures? 1.09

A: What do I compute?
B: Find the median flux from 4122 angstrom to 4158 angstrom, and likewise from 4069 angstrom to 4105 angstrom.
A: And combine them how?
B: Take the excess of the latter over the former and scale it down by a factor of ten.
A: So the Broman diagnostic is -0.09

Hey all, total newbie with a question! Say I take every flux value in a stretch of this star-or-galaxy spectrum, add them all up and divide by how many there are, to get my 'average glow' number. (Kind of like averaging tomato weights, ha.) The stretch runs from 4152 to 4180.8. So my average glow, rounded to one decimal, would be 13.7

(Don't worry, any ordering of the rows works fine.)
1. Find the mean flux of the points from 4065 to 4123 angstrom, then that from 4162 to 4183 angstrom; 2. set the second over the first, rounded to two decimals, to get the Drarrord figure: 0.99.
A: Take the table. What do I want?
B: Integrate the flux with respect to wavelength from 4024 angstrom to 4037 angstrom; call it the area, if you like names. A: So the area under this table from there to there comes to 195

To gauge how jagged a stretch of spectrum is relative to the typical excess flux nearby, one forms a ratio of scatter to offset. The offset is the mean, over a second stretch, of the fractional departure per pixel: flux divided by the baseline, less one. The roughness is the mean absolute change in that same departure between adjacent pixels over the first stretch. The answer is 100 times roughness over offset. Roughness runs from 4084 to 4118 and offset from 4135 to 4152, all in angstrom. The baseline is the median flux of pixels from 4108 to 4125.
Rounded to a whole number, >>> 38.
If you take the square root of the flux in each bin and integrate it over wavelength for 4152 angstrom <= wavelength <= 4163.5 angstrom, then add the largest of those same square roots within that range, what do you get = 45.9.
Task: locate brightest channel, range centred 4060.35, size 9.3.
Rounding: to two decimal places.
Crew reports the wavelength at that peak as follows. 4064.07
